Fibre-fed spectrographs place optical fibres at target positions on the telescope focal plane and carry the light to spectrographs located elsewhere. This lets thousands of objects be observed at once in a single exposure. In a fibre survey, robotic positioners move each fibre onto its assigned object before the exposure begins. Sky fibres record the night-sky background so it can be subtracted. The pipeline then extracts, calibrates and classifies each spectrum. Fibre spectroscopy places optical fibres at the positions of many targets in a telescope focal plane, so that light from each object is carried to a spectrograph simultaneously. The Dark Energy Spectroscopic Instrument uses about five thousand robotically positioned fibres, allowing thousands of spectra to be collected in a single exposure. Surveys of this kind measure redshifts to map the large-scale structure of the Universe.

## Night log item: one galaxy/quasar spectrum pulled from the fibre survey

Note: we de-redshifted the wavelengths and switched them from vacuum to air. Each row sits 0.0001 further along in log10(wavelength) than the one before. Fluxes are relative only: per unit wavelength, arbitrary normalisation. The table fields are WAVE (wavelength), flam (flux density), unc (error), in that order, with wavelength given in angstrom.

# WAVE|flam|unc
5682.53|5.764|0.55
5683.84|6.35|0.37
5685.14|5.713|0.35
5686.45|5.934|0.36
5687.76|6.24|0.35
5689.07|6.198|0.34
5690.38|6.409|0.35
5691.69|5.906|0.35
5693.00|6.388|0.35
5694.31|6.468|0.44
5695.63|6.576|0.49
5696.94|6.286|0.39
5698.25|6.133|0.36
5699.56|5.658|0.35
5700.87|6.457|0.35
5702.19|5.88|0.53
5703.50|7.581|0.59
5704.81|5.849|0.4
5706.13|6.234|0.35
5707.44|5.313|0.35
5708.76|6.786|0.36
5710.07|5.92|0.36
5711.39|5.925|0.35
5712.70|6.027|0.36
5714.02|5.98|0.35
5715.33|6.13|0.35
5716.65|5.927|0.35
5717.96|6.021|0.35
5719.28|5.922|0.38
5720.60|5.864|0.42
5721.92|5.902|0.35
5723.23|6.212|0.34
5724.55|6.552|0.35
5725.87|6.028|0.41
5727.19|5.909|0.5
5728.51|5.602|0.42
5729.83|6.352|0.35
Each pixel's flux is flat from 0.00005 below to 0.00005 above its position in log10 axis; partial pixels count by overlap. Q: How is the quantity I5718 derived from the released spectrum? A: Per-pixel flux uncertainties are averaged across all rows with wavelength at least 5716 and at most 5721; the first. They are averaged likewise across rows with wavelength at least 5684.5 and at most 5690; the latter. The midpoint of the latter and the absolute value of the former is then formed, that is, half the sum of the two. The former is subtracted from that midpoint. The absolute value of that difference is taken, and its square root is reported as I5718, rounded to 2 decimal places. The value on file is 0.11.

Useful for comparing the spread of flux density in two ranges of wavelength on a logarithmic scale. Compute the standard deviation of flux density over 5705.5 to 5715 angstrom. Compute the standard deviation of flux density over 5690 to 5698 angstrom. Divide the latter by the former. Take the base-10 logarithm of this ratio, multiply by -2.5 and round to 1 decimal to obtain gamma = 0.7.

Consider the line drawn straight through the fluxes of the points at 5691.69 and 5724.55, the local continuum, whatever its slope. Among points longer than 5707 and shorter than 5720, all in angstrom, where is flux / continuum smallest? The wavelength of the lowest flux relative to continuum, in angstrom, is 5707.44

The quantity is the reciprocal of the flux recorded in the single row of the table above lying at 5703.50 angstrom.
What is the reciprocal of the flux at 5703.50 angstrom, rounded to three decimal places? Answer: 0.132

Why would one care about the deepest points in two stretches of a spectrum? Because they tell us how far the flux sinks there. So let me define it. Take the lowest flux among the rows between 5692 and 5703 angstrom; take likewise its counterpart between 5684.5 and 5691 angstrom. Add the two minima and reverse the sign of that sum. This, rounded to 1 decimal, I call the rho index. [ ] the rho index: -11.4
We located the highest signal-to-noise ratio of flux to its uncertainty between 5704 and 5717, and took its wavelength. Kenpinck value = 5708.76 angstrom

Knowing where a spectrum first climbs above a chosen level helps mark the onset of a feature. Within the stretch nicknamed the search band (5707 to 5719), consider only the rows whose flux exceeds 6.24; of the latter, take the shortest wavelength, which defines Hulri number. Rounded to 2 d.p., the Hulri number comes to 5708.76 angstrom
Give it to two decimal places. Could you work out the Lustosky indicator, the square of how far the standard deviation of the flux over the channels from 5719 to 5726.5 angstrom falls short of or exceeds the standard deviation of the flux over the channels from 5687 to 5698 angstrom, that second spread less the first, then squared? 0.00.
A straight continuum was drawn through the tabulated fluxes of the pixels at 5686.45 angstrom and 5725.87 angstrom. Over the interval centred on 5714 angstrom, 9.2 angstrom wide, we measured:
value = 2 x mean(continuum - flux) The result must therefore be 0.02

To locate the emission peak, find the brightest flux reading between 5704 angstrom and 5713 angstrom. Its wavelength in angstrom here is 5708.76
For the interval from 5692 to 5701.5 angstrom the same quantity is 5695.63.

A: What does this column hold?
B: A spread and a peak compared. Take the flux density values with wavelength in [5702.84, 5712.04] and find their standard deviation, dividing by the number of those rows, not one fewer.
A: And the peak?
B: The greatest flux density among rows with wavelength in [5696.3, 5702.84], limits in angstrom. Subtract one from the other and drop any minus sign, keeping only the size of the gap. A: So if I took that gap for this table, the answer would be 5.77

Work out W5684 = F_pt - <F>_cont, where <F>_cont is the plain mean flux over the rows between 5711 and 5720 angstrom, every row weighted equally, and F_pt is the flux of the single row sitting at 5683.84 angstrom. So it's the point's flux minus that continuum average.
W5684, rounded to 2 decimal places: 0.36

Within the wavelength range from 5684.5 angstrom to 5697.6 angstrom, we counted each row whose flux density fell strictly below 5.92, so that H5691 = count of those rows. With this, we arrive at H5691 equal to 2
